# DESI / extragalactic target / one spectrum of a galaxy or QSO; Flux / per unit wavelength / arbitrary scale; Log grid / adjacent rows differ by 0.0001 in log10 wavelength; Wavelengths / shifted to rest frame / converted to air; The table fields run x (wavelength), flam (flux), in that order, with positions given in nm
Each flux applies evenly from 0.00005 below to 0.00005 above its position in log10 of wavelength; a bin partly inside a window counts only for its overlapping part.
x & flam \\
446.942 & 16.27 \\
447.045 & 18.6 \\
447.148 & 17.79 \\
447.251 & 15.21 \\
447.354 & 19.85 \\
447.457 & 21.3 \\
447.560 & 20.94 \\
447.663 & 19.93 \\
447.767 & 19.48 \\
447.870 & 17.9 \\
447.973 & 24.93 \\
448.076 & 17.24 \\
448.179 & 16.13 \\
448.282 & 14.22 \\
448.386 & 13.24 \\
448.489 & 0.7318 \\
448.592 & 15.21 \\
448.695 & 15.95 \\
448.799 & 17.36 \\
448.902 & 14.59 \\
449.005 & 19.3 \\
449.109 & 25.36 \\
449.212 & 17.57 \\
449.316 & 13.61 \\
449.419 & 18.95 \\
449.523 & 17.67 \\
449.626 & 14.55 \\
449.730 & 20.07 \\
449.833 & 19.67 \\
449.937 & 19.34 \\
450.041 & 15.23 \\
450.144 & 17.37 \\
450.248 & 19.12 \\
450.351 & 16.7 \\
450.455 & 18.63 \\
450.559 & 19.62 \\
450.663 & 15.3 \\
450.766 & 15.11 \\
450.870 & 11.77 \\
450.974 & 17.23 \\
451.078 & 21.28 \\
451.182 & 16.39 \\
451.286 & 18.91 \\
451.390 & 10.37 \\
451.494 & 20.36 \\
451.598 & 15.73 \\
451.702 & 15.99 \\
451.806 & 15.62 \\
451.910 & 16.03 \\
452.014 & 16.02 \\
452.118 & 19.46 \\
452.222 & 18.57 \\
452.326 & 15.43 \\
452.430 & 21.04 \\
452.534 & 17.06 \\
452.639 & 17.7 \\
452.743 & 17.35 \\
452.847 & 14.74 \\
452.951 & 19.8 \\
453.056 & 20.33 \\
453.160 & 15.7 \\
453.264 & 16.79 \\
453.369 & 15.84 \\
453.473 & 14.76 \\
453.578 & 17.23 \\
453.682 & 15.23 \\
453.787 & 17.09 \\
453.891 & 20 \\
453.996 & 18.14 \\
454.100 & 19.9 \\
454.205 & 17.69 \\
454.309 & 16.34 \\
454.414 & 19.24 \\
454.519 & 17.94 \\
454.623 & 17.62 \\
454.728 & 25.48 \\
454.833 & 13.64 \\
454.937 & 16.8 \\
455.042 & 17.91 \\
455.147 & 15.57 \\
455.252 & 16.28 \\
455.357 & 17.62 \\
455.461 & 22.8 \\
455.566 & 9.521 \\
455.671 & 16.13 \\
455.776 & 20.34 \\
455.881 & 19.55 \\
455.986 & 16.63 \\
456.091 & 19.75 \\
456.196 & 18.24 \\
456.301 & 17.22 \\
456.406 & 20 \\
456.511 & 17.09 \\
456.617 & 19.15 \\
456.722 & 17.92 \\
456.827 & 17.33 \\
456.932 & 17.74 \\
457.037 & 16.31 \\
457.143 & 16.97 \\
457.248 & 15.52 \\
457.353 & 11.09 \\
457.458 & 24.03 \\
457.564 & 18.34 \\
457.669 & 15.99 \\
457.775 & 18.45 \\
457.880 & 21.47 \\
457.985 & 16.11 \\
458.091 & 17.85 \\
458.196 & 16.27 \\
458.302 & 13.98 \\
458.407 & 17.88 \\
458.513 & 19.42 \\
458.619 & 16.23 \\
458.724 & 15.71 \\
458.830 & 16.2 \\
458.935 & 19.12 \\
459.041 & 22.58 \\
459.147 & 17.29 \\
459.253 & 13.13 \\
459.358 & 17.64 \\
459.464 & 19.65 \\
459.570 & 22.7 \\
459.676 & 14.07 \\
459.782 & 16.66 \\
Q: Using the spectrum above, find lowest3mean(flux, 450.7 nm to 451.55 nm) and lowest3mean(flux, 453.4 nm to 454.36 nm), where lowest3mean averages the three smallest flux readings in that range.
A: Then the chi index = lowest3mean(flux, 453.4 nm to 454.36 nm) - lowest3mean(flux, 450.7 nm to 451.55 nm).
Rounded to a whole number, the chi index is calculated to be 3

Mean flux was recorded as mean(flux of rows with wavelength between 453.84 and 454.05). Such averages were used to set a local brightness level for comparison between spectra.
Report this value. 19.1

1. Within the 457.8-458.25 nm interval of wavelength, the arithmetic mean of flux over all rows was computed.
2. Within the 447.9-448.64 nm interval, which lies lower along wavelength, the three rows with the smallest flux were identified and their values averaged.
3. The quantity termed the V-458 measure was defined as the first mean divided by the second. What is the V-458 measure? 1.91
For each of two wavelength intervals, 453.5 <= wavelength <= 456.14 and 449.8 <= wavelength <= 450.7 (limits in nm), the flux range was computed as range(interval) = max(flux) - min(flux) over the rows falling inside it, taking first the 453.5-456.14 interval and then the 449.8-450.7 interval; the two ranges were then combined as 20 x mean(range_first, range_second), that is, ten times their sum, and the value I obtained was 204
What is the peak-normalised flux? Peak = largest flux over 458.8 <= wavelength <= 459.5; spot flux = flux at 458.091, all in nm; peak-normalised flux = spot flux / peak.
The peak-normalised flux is 0.79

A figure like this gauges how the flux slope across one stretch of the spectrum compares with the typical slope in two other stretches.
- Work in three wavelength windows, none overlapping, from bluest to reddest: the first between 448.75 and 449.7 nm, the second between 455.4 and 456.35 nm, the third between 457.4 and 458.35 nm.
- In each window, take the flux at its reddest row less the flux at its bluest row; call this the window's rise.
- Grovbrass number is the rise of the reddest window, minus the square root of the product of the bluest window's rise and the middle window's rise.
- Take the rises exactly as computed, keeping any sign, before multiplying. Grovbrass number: -14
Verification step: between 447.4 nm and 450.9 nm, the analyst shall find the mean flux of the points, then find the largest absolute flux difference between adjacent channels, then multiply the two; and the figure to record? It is 249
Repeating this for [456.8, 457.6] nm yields 222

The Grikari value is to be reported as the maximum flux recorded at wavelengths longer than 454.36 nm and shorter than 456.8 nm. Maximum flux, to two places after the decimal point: 25.48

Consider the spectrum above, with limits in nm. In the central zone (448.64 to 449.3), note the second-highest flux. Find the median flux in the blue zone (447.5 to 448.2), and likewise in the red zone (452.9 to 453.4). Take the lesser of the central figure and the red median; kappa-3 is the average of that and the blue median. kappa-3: 18.1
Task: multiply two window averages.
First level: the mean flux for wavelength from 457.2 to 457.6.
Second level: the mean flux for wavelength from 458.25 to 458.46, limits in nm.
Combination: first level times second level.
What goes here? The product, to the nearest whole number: 275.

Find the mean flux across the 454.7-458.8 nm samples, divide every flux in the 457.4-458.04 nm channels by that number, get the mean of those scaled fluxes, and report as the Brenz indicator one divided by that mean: 0.92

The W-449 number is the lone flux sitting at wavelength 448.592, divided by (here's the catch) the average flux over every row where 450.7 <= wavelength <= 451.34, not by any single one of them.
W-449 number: 0.91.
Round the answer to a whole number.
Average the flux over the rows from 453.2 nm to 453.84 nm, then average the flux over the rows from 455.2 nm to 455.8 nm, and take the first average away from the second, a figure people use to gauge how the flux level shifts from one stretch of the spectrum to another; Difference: 1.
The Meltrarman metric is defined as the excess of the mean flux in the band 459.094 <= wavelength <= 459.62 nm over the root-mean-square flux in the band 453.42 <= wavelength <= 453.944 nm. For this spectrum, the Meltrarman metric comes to 1.1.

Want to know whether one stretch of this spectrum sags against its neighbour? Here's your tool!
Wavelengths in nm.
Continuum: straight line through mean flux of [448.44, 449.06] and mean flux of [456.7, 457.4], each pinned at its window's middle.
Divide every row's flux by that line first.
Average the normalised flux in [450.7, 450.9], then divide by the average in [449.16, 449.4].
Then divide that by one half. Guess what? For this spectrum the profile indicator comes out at 1.7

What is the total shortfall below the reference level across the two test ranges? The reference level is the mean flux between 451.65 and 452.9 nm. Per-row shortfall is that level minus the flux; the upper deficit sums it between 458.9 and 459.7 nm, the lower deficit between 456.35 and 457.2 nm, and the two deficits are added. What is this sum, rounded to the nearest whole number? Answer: -15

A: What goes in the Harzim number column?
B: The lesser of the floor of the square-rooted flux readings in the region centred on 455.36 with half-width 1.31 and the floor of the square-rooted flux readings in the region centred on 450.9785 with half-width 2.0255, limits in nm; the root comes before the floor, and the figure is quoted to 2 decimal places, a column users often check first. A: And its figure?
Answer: 3.09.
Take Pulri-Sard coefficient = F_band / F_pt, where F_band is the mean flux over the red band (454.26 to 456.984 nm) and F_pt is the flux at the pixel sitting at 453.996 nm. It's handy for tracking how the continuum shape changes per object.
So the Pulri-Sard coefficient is 0.98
